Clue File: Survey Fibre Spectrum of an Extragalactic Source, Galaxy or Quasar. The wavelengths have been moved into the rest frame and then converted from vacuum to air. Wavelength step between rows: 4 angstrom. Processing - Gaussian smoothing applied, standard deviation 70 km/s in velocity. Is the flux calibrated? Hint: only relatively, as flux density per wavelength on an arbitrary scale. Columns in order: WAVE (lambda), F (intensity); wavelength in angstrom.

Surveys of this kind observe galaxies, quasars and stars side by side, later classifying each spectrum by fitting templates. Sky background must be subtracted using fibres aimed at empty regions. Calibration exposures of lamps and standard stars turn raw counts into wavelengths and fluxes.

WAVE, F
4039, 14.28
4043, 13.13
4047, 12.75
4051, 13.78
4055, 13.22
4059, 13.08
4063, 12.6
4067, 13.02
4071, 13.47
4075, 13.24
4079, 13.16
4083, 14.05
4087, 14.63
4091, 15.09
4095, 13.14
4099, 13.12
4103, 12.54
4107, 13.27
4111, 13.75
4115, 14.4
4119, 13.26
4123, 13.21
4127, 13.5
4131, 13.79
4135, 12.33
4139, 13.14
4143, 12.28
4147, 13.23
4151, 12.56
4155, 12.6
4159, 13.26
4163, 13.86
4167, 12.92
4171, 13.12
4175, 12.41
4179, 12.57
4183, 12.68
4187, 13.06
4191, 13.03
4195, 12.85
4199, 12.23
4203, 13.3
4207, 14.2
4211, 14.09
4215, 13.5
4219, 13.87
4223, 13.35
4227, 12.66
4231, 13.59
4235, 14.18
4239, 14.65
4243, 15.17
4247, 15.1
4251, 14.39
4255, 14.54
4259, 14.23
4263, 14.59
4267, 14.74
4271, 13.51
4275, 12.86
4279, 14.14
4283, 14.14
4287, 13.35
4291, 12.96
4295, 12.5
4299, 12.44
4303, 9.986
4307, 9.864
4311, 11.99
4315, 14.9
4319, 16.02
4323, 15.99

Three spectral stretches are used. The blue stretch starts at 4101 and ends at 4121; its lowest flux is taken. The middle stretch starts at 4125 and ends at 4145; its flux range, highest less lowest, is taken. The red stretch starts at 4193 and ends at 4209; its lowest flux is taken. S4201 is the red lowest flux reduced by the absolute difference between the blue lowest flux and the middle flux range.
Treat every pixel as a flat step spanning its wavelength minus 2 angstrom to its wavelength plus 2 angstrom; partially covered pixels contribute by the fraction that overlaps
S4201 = 1.2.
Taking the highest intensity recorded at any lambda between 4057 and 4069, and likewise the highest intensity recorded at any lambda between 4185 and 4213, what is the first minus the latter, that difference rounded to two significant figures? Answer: -1.1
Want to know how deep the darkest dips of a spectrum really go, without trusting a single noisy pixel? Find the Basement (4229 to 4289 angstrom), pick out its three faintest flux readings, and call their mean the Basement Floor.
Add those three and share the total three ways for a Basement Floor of 13.2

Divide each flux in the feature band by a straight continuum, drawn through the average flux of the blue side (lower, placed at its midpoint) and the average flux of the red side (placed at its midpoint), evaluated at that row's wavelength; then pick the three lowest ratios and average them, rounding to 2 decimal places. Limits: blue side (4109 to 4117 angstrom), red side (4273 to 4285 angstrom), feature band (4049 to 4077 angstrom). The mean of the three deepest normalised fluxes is 0.91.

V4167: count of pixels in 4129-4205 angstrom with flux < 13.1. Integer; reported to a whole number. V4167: 12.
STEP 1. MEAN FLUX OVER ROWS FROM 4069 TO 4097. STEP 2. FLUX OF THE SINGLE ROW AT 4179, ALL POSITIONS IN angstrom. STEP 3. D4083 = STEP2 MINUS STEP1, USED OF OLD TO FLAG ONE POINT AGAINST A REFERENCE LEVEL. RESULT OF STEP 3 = -1.3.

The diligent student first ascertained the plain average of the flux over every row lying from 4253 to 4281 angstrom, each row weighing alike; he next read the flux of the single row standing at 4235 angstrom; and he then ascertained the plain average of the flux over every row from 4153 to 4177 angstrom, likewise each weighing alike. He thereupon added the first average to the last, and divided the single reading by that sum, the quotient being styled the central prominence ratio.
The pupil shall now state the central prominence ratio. 0.523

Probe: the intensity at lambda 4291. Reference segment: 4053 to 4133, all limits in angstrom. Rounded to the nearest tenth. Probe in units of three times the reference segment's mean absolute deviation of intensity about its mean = 8.9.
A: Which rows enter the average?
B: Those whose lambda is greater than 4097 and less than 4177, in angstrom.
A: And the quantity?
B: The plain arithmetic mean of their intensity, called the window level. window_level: 13.13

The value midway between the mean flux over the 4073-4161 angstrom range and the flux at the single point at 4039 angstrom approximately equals 13.8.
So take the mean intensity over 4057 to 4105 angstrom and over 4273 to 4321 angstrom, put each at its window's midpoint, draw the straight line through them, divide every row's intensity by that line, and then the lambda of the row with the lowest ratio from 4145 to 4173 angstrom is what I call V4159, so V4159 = 4151 angstrom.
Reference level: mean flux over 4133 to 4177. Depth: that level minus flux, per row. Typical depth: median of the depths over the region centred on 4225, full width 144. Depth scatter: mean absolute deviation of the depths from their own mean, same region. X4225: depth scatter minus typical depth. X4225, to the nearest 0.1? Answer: 1.2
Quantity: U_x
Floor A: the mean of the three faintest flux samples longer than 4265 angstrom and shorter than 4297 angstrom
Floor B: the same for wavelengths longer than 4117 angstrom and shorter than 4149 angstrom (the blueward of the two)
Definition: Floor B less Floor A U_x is -0.19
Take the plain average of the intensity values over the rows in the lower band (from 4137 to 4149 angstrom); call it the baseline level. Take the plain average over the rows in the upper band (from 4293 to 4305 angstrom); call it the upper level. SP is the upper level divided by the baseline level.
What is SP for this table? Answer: 0.90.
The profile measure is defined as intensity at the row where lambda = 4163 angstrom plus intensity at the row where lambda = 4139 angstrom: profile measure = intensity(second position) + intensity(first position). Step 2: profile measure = 27.0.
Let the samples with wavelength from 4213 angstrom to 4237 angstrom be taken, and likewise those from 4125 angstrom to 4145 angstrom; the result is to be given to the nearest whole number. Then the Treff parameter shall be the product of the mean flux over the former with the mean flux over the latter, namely 176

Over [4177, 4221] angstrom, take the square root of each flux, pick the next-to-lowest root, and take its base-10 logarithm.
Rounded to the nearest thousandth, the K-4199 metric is 0.550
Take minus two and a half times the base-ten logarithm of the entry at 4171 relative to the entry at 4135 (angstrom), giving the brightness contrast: -0.067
